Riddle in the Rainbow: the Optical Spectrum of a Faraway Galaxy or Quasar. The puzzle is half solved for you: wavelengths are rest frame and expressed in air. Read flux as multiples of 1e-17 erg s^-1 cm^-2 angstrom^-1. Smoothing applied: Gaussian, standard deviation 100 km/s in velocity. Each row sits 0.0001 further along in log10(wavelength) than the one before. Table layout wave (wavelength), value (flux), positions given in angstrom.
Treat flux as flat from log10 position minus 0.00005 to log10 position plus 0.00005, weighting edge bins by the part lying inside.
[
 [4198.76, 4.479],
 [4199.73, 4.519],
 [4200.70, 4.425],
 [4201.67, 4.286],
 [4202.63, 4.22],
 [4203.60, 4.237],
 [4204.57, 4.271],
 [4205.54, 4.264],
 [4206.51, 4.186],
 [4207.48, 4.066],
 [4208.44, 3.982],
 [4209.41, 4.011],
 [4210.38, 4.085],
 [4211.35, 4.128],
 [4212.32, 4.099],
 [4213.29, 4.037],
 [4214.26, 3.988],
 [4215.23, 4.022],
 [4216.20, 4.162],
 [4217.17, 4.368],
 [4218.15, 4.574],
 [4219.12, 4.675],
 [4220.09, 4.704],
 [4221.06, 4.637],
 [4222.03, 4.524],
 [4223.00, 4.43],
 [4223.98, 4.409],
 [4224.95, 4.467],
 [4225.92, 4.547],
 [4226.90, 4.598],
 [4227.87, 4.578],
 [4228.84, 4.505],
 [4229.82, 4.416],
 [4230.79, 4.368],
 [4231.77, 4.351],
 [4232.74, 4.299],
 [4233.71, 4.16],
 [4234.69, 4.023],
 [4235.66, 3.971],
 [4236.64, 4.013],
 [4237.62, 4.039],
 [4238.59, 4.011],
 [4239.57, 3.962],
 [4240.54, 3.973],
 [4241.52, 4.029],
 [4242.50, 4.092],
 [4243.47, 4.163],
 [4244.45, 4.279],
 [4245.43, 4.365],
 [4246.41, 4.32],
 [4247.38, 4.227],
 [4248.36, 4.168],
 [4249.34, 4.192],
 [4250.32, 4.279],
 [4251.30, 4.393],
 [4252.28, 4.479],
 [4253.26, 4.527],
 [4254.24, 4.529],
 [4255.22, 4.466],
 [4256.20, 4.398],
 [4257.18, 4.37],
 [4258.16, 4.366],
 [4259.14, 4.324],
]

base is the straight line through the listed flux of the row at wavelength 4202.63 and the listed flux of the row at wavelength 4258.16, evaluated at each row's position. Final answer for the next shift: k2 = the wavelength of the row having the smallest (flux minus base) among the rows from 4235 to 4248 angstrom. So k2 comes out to 4239.57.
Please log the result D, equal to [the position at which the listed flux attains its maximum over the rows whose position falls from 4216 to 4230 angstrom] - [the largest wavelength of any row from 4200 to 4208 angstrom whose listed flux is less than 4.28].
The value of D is 12.6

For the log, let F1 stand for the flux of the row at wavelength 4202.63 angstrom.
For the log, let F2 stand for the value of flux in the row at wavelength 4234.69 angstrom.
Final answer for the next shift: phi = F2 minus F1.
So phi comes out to -0.2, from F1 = 4.22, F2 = 4.023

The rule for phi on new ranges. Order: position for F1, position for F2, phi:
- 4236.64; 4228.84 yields 0.5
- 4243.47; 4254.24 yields 0.4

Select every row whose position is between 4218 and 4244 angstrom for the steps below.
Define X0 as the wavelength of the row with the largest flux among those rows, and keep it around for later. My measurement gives 4220.09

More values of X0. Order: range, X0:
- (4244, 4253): 4252.28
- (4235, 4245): 4244.45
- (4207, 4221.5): 4220.09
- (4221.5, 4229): 4226.90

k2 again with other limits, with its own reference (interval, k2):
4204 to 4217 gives 4214.26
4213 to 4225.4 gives 4214.26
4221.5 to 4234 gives 4233.71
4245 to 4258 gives 4248.36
